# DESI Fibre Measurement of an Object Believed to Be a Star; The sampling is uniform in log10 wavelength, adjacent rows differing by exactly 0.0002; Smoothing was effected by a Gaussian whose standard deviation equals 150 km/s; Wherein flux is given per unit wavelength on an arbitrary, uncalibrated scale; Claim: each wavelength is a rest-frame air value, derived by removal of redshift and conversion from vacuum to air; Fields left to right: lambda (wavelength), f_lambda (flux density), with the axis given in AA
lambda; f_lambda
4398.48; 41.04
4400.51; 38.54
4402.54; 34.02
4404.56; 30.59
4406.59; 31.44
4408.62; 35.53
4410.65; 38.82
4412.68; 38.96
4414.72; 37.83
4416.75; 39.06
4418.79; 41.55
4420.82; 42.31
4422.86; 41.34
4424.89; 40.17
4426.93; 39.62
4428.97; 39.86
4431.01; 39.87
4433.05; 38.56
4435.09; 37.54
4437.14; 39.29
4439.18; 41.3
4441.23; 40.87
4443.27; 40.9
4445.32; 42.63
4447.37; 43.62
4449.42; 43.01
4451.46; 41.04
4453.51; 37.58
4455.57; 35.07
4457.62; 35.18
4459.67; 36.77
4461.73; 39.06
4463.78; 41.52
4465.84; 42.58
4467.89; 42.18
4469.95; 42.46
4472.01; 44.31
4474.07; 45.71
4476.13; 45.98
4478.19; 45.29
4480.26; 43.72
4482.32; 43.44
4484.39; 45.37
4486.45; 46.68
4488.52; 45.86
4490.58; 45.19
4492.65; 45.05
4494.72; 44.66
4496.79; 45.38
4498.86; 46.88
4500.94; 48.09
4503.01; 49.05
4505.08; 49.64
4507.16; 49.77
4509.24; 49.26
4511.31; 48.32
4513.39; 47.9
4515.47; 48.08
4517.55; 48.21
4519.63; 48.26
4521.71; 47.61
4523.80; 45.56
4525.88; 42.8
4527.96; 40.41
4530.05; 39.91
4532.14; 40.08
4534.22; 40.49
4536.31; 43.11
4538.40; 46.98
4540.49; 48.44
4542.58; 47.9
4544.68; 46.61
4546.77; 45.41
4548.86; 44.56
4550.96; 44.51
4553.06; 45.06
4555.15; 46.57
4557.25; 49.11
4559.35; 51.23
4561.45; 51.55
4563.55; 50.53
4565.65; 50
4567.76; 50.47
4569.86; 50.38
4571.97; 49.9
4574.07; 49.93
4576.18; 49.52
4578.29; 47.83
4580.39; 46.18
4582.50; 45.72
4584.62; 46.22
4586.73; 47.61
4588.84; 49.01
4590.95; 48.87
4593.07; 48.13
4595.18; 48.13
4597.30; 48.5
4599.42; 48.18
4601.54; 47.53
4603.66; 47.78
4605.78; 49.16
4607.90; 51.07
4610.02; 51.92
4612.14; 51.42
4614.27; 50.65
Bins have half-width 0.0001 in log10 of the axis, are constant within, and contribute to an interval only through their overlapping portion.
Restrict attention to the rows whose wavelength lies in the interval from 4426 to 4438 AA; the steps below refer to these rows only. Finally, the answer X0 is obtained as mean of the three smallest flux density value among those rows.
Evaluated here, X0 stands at 38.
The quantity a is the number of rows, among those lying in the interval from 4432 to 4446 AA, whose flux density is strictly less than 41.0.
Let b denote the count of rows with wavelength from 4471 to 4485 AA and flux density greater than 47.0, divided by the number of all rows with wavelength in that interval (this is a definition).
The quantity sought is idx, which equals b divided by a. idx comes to 0.00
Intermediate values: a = 5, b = 0.0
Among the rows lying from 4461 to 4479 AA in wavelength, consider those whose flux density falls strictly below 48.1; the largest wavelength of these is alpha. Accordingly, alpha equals 4478.19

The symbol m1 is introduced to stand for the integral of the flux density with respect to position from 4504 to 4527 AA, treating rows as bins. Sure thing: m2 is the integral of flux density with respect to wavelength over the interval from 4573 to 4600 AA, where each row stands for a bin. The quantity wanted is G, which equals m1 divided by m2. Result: 0.85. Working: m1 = 1098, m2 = 1296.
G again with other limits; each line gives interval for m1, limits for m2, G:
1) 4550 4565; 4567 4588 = 0.72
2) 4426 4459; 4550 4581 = 0.86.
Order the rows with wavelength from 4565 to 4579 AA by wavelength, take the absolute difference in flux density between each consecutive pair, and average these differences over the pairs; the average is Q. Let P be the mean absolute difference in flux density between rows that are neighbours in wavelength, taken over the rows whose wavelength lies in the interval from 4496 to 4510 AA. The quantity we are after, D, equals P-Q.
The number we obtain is 0.3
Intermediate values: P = 0.82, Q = 0.5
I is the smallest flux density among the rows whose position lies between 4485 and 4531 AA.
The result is 39.91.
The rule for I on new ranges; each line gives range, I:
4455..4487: 35.07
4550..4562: 44.51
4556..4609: 45.72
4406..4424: 31.44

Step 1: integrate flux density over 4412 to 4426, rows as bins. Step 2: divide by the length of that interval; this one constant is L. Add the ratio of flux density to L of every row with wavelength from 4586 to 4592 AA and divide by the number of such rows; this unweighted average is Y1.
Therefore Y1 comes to 1.21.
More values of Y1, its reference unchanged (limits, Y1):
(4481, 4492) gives 1.13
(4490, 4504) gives 1.15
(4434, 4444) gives 0.99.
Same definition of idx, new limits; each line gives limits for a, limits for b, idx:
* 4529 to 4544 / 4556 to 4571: 0.33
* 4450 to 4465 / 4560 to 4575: 0.20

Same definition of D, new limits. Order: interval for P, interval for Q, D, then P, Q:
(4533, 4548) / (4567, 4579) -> 1.3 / 1.83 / 0.5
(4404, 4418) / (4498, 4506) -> 0.9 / 1.79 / 0.9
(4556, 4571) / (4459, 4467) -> -1.2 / 0.76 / 1.9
